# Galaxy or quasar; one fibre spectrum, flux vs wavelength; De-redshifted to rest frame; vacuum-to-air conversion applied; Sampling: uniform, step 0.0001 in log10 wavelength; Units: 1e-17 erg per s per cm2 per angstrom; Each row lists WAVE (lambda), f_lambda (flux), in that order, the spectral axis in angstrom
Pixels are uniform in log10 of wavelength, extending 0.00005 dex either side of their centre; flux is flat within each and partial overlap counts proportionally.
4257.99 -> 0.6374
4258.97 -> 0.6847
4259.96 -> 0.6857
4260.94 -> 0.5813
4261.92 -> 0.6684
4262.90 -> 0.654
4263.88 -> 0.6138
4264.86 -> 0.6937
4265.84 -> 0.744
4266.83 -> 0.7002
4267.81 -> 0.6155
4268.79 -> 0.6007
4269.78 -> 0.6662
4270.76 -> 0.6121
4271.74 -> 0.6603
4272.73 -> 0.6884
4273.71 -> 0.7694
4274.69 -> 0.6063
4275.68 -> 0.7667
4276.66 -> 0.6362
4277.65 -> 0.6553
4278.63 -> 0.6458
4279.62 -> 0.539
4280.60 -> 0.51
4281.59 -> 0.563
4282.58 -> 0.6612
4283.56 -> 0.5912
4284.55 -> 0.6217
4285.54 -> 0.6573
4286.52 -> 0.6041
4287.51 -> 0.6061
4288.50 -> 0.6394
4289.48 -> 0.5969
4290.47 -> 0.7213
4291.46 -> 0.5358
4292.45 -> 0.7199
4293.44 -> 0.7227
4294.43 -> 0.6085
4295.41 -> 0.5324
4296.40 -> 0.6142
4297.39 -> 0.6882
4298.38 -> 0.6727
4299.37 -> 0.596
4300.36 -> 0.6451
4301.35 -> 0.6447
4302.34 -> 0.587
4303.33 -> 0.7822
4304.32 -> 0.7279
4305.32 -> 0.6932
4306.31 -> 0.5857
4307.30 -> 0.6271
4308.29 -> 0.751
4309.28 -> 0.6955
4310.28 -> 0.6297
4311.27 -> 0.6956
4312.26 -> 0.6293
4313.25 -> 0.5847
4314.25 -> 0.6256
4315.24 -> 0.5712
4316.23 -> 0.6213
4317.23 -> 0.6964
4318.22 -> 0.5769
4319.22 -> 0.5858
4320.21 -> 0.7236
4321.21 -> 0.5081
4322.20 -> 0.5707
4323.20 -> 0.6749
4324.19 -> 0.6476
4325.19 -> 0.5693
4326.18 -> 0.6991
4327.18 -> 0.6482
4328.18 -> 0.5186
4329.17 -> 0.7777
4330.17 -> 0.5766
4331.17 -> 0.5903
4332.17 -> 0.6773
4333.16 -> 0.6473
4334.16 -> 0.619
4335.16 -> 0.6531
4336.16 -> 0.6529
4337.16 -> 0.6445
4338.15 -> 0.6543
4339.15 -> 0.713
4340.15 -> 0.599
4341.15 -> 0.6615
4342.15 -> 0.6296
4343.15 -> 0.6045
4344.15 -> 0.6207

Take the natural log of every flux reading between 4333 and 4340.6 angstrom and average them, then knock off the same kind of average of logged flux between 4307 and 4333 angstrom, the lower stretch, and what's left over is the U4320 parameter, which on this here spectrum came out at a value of 0.027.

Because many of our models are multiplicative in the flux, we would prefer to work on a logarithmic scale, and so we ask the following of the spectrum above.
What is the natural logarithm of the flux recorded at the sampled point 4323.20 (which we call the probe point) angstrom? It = -0.39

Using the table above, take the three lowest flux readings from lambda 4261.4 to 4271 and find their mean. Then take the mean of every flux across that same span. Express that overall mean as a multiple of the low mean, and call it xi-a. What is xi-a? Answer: 1.08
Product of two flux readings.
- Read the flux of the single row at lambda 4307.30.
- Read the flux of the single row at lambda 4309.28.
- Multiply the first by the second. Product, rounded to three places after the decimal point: 0.436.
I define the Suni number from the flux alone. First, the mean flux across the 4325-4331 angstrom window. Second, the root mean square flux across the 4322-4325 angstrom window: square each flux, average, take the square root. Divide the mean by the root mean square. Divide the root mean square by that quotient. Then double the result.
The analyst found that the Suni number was 1.27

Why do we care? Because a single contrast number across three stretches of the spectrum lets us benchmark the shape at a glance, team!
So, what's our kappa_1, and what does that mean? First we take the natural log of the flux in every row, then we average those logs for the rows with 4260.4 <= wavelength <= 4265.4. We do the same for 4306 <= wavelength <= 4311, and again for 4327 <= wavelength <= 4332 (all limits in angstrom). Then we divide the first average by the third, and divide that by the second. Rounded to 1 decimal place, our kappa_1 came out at -2.2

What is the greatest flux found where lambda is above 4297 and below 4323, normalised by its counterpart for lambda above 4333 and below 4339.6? 1.10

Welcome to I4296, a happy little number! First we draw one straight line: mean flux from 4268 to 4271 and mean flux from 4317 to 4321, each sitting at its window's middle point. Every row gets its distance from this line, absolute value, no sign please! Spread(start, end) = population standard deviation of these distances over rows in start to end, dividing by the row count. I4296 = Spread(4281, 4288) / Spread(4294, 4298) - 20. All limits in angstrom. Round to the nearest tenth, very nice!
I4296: -19.5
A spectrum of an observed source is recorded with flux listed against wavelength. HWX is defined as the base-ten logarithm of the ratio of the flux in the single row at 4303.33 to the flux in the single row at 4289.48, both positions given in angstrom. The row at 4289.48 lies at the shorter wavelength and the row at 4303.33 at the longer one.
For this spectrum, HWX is 0.12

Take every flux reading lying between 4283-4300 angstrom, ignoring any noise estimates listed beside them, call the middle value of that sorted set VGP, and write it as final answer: 0.614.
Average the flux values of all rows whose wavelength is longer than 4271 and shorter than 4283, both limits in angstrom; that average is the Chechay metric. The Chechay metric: 0.64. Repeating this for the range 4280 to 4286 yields 0.60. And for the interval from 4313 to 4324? 0.61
